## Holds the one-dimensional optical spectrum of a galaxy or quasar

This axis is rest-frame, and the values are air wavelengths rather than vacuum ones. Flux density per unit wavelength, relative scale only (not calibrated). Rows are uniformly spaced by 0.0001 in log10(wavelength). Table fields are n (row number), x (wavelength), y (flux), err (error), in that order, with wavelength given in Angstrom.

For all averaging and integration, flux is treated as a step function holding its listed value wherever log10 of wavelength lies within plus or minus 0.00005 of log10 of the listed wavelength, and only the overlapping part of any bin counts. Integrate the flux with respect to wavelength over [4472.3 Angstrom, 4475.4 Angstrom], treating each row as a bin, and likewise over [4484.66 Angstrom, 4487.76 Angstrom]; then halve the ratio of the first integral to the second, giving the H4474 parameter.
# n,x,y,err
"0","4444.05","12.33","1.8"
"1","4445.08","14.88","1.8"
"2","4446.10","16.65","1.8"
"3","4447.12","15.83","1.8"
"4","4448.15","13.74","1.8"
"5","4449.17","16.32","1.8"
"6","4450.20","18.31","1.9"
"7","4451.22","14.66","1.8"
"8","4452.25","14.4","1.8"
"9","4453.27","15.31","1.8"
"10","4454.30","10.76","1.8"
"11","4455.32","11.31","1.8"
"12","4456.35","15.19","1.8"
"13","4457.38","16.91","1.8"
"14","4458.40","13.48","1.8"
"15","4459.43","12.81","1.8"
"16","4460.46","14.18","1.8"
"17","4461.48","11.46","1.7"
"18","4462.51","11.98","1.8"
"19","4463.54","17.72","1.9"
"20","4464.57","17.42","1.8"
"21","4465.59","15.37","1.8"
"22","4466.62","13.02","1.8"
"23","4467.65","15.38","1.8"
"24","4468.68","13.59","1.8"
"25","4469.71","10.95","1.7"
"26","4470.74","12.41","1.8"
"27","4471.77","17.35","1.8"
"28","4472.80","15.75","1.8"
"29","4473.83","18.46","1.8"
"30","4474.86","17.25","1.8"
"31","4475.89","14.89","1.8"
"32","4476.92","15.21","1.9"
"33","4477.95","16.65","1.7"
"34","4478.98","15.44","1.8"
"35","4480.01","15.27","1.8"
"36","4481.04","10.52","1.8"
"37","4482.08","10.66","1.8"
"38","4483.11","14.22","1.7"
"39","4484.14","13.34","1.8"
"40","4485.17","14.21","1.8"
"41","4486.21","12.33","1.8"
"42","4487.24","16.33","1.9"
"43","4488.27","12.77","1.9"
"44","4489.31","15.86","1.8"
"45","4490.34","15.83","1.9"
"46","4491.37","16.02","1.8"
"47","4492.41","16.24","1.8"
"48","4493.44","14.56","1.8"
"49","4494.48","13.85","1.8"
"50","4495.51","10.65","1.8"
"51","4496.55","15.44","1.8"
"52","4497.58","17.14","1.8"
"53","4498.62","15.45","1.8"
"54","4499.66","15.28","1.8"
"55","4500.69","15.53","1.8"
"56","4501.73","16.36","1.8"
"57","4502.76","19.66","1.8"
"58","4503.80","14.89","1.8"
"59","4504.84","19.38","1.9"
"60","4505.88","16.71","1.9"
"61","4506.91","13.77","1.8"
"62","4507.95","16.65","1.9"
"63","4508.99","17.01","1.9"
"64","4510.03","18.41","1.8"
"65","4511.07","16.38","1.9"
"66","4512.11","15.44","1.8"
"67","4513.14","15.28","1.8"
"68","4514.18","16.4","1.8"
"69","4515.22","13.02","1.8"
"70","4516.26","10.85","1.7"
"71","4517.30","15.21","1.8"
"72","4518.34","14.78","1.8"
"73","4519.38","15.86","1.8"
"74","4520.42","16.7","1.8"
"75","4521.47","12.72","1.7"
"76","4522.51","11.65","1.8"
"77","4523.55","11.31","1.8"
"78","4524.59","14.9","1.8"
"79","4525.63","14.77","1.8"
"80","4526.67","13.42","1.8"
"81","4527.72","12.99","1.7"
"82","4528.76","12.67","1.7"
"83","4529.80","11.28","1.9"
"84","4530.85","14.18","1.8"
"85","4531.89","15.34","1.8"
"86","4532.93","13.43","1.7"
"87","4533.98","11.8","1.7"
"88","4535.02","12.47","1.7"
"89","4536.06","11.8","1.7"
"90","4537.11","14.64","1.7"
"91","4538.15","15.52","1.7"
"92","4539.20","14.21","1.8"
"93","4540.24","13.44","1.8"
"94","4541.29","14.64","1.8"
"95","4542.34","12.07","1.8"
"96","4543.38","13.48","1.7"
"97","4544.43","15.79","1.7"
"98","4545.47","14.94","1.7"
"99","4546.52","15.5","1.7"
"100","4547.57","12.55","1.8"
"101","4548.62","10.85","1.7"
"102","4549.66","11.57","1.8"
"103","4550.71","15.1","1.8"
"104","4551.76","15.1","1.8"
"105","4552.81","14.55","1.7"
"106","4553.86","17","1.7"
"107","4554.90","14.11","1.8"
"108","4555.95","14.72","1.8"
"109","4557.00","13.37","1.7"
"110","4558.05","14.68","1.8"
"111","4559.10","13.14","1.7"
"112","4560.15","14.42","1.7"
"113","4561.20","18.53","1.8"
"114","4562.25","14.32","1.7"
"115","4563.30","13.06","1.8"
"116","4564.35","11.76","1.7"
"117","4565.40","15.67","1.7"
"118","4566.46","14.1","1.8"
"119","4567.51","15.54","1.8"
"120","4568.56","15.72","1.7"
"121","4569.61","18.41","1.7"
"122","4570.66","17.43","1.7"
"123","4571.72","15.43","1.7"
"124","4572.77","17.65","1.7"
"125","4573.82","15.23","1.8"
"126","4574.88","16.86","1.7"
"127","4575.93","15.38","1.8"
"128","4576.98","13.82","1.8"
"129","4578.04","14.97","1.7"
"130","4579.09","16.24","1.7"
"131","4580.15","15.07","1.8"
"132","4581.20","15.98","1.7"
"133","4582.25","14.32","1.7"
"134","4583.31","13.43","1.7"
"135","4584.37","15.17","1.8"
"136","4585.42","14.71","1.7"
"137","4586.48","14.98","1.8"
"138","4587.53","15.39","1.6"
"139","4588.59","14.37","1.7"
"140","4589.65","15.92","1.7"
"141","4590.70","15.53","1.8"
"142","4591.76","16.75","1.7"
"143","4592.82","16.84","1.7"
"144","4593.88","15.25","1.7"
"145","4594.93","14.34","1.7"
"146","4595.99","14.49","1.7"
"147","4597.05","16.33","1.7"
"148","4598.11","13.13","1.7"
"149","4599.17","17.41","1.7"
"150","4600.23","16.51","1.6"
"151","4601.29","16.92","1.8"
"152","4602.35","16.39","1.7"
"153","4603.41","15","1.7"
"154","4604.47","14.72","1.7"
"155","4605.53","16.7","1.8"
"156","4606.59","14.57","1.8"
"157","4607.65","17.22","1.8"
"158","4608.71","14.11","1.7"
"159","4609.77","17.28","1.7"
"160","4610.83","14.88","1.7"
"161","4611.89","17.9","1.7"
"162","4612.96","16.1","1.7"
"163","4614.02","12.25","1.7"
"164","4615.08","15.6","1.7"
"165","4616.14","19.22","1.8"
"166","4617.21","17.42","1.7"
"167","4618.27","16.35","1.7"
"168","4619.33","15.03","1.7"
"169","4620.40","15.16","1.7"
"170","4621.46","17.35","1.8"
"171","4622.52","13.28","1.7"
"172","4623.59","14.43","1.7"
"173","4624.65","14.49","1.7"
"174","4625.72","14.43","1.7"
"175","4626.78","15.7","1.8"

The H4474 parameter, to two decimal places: 0.60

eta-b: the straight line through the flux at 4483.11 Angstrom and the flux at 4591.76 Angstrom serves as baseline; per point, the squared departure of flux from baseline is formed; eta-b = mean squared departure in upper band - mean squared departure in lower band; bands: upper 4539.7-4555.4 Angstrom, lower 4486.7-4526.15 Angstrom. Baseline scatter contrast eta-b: 0.7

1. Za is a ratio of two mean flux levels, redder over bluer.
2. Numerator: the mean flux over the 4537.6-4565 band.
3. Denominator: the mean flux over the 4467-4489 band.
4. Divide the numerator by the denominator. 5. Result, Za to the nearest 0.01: 0.98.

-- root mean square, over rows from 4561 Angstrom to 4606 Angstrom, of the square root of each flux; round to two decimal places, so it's 3.93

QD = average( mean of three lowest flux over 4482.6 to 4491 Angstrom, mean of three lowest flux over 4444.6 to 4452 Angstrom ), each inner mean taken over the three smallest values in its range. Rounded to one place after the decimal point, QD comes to 13.6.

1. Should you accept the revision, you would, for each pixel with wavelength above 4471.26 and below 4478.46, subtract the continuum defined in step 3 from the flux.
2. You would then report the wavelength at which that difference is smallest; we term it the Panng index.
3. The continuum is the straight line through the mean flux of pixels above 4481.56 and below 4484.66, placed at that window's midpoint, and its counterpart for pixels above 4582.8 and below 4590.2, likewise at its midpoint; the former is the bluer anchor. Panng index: 4475.89 Angstrom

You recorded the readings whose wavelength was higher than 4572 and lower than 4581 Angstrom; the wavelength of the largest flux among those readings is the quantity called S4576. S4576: 4572.77 Angstrom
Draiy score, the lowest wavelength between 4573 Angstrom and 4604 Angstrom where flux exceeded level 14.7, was 4573.82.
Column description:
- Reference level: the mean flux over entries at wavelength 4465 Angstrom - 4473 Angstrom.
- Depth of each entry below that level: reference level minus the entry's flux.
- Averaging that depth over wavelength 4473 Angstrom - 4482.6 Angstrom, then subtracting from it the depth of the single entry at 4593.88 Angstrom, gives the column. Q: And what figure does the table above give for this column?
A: 0.3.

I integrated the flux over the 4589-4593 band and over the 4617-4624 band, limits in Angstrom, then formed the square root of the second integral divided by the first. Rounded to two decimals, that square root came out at 1.30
